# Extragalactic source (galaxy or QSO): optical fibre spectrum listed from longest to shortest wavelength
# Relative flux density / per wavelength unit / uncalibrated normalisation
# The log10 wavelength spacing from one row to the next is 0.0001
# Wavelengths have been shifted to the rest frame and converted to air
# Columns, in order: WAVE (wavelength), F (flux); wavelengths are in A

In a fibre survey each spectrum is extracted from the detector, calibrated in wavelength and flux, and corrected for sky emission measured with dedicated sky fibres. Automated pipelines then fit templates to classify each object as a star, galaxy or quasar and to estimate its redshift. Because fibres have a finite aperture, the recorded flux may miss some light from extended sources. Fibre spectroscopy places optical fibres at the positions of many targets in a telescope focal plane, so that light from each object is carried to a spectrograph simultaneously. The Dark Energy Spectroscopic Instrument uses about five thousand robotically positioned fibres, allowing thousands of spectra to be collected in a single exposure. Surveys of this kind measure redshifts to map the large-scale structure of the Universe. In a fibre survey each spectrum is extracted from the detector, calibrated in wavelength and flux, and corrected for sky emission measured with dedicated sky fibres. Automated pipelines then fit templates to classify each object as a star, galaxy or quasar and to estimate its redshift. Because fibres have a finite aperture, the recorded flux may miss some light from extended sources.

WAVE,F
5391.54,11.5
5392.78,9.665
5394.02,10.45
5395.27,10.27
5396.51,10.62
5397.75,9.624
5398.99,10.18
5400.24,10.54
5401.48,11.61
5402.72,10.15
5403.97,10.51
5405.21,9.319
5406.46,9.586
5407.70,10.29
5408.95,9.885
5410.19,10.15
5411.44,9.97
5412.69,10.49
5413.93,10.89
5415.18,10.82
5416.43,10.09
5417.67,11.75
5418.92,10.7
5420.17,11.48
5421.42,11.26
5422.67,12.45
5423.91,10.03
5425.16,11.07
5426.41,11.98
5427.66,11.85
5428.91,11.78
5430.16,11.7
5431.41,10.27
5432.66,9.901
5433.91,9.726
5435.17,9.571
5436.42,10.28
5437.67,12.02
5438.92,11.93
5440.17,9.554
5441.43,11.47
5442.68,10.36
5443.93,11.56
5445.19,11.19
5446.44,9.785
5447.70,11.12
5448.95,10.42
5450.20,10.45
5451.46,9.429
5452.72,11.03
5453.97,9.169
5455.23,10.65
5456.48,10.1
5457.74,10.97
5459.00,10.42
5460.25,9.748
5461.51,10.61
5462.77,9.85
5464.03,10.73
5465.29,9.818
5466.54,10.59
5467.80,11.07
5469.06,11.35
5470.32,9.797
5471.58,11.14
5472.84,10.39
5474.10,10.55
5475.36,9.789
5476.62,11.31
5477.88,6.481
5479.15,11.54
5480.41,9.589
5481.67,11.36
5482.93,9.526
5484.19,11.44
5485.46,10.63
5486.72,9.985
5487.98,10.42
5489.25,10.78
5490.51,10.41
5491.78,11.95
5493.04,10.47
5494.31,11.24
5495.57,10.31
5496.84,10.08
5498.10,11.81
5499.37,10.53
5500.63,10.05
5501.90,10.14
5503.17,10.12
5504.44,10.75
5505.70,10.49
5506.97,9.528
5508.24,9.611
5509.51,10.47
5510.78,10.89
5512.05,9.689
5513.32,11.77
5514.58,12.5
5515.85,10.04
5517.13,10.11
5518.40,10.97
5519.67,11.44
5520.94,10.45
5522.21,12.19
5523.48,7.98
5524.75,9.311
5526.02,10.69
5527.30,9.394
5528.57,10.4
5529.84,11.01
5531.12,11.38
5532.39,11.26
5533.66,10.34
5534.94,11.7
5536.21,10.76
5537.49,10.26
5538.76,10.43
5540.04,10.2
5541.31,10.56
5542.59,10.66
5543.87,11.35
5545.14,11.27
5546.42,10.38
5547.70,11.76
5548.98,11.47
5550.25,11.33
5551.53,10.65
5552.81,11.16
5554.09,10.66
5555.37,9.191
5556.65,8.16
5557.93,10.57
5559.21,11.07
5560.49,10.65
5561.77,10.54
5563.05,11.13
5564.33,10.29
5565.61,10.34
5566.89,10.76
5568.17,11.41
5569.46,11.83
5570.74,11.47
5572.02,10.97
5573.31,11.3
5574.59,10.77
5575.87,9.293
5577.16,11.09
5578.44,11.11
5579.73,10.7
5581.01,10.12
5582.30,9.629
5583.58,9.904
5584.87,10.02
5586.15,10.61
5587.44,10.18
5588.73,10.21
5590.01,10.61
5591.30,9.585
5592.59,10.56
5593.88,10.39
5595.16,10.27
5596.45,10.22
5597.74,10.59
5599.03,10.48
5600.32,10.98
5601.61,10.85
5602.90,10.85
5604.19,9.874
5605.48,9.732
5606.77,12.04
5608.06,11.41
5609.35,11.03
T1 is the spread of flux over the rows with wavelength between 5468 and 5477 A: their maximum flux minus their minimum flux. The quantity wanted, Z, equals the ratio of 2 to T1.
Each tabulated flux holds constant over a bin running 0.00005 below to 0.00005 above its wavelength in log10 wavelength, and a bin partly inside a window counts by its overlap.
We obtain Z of 1.28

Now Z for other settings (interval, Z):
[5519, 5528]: 0.48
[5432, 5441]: 0.81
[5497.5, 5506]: 1.14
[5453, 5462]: 1.11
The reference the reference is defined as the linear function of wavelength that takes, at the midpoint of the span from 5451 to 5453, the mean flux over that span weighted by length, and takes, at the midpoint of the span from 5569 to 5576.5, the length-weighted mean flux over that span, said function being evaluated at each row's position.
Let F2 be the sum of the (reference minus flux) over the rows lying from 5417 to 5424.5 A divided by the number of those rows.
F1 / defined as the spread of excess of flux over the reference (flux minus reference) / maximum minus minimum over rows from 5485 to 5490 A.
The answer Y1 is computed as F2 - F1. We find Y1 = -2.1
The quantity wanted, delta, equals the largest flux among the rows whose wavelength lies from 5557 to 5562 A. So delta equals 11.07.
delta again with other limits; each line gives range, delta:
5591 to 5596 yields 10.56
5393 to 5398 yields 10.62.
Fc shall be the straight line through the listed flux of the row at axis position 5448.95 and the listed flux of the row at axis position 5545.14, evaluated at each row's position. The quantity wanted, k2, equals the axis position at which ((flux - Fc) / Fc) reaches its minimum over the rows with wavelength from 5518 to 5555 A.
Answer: 5523.48 A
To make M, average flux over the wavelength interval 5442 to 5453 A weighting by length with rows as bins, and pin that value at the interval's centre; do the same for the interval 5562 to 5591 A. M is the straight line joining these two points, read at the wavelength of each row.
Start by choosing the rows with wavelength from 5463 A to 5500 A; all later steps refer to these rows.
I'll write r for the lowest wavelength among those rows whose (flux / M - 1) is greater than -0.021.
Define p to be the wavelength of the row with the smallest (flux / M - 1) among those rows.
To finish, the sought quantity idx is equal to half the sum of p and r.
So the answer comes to 5471.0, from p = 5477.88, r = 5464.03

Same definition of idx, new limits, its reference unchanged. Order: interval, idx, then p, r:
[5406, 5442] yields 5426.4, 5440.17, 5412.69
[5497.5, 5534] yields 5510.8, 5523.48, 5498.10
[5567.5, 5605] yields 5572.0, 5575.87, 5568.17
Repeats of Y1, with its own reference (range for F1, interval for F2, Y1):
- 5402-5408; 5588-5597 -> -0.4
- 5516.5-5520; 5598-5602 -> -1.0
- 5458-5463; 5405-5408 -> -0.8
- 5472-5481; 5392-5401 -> -5.5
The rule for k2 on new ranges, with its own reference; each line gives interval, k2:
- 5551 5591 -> 5556.65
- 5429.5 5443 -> 5440.17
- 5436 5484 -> 5477.88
